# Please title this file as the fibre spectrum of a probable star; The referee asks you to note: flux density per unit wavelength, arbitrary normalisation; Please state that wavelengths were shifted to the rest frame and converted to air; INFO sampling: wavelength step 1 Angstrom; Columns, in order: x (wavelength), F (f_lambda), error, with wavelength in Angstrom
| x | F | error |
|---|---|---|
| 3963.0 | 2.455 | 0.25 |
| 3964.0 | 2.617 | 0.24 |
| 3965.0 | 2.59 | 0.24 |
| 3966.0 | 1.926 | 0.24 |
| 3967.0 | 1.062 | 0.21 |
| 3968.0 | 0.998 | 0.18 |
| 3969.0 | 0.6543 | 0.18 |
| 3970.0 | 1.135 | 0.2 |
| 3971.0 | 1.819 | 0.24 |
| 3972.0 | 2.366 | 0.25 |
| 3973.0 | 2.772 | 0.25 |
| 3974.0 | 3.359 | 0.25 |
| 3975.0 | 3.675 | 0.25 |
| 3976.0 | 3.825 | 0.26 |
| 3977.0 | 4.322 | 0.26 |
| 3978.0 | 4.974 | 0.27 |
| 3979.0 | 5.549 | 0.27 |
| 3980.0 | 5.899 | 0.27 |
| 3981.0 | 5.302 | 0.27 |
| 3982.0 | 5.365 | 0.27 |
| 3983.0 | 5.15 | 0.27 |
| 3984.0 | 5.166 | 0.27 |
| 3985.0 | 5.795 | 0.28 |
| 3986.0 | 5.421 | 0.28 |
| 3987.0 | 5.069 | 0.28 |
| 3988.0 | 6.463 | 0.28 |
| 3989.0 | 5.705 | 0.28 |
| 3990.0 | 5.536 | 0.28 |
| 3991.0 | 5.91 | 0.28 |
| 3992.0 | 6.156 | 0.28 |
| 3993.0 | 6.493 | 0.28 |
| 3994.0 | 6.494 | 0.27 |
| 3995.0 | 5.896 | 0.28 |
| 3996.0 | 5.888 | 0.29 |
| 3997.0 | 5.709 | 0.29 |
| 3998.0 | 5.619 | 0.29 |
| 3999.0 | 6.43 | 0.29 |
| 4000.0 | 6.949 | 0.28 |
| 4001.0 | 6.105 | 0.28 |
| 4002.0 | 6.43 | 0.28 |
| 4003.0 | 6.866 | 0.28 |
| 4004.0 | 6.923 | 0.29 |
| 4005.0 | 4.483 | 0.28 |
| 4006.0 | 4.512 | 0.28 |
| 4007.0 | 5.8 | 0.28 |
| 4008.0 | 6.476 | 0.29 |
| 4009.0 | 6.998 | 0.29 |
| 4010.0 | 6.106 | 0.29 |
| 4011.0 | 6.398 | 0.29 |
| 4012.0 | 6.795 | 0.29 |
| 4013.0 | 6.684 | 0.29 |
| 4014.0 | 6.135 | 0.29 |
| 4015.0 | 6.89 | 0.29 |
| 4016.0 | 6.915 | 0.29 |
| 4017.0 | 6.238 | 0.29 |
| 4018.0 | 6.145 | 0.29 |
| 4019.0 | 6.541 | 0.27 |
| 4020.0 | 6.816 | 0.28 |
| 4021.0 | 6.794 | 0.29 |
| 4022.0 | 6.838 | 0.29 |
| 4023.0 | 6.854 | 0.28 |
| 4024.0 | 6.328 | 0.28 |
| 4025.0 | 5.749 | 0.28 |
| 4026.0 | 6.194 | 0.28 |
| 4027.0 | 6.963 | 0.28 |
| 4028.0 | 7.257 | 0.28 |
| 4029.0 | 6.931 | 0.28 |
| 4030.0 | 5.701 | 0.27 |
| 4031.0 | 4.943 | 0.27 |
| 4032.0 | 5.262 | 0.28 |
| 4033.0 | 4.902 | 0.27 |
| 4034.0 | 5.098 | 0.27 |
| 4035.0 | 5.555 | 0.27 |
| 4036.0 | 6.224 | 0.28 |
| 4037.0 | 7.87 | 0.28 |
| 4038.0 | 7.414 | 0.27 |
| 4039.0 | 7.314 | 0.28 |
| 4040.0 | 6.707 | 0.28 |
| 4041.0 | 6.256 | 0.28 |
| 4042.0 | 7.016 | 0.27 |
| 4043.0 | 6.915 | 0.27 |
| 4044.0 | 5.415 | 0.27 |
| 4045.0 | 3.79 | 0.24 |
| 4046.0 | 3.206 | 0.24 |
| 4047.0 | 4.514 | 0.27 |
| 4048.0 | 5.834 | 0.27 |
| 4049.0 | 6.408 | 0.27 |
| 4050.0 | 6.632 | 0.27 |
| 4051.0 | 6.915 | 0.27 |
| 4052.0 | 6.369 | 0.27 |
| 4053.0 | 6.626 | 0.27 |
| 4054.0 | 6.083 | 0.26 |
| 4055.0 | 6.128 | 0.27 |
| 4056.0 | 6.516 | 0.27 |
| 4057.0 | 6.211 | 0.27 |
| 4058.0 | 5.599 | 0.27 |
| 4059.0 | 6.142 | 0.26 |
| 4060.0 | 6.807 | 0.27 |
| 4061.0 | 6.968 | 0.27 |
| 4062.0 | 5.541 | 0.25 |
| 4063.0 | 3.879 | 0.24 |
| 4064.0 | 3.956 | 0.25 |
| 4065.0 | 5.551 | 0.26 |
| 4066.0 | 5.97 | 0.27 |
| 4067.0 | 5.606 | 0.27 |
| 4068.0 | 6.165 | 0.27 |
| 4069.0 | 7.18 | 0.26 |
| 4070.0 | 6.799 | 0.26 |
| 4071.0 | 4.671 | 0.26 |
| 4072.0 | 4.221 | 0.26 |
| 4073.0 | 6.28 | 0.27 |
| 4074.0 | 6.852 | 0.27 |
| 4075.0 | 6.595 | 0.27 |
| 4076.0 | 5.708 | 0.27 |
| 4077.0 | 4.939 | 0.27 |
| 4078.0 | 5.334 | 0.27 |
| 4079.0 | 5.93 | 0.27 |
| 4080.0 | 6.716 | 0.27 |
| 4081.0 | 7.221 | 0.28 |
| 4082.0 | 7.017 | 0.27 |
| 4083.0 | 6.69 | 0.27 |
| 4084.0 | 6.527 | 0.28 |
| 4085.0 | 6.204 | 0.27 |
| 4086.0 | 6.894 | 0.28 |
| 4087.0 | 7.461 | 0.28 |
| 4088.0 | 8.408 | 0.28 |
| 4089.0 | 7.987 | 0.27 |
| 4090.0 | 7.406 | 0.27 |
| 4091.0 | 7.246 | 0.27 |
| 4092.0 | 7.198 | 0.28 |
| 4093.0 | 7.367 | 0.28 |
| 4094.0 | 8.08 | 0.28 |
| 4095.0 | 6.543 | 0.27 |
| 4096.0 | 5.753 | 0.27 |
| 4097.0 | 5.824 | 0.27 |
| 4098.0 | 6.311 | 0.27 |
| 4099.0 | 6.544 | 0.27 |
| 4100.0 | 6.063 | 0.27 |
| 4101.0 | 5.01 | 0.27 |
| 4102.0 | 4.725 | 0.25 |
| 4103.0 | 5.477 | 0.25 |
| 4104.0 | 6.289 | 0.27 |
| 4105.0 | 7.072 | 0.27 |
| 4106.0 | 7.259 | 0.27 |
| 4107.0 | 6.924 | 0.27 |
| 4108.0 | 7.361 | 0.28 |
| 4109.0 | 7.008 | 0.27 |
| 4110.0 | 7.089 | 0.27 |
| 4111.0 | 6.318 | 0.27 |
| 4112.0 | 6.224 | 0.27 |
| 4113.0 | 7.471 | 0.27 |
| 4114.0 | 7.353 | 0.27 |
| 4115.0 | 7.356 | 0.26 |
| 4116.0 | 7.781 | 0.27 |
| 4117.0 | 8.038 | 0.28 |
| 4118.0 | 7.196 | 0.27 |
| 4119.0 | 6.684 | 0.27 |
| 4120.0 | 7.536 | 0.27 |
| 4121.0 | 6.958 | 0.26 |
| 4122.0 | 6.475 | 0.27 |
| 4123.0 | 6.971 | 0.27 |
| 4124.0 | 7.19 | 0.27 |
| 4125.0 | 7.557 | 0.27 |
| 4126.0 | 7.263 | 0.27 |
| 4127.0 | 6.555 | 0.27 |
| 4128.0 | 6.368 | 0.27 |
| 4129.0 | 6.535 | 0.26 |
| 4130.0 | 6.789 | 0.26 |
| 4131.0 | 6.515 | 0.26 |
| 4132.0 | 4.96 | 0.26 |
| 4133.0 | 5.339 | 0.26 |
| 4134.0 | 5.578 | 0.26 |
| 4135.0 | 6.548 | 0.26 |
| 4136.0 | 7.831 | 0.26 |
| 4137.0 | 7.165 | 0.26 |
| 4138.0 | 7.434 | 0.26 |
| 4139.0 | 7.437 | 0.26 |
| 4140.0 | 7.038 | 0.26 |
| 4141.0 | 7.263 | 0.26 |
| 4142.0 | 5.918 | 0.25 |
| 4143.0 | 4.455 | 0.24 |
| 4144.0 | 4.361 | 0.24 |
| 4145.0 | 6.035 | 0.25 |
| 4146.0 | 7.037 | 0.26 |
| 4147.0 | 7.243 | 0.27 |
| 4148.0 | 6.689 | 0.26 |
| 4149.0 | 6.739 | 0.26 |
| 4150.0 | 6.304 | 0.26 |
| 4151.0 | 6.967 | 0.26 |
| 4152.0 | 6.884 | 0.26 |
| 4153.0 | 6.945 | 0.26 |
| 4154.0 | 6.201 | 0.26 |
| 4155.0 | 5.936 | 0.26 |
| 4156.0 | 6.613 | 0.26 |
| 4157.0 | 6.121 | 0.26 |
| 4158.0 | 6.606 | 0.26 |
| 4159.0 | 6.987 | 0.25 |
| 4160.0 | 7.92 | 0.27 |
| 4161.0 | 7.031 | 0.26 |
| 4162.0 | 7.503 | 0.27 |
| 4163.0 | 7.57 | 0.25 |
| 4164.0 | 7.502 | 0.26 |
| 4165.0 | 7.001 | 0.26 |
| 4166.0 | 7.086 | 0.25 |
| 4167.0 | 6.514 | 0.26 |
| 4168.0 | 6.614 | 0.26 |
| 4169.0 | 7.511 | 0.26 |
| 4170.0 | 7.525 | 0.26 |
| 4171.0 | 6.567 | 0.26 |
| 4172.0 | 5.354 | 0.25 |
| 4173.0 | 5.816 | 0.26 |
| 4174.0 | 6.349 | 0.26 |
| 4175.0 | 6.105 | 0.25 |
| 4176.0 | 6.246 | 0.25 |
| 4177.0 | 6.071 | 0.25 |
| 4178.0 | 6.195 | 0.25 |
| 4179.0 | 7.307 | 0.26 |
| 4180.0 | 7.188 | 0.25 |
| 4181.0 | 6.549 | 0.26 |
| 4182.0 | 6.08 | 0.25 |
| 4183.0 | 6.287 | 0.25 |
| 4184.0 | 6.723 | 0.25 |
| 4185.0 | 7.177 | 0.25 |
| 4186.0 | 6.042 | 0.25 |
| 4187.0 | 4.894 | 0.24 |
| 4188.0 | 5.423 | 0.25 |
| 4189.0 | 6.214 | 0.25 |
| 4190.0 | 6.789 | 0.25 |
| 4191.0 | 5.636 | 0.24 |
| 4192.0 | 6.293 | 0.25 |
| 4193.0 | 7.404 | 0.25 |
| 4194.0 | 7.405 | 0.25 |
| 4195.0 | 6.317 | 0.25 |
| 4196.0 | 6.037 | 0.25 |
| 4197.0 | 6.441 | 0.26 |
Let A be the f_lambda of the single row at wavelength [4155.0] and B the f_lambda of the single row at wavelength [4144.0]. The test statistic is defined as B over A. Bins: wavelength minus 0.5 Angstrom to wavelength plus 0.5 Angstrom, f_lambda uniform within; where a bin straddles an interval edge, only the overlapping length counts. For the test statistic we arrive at 0.73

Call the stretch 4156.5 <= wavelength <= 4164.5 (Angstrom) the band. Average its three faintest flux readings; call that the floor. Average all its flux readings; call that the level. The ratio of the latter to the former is 1.09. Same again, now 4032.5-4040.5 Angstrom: 1.23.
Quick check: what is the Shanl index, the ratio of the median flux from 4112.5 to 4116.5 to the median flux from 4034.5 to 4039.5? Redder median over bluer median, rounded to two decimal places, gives 1.01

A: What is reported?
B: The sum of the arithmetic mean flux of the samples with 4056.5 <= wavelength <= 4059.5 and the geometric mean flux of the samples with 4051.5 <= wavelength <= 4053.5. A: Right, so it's 12.5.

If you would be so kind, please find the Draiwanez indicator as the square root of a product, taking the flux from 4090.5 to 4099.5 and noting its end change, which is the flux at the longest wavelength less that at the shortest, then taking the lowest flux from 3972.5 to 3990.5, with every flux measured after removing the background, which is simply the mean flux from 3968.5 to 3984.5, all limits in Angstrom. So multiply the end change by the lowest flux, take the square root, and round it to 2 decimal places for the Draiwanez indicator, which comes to 0.86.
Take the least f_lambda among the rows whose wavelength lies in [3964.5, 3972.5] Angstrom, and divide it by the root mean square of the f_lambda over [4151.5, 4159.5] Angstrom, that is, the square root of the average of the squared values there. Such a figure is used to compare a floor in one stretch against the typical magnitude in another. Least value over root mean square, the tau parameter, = 0.10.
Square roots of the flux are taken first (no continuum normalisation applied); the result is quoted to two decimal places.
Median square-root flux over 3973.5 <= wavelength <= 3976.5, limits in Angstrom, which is 1.92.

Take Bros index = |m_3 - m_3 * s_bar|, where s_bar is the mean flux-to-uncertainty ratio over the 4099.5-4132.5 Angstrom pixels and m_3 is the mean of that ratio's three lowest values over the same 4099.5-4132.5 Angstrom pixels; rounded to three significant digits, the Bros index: 455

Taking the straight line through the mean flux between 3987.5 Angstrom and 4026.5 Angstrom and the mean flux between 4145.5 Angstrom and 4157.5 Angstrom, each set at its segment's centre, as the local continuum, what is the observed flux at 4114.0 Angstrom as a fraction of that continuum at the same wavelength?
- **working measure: 1.1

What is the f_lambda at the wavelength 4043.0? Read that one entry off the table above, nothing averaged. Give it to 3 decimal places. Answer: 6.915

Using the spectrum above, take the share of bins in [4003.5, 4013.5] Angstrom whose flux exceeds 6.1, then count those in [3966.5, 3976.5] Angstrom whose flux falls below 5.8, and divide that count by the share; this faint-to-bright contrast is 14.3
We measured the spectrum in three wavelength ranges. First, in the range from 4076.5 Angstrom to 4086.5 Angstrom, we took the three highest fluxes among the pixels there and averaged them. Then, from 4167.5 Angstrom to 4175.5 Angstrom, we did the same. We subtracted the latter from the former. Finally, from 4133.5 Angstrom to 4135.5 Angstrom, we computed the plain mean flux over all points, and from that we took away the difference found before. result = 6.2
